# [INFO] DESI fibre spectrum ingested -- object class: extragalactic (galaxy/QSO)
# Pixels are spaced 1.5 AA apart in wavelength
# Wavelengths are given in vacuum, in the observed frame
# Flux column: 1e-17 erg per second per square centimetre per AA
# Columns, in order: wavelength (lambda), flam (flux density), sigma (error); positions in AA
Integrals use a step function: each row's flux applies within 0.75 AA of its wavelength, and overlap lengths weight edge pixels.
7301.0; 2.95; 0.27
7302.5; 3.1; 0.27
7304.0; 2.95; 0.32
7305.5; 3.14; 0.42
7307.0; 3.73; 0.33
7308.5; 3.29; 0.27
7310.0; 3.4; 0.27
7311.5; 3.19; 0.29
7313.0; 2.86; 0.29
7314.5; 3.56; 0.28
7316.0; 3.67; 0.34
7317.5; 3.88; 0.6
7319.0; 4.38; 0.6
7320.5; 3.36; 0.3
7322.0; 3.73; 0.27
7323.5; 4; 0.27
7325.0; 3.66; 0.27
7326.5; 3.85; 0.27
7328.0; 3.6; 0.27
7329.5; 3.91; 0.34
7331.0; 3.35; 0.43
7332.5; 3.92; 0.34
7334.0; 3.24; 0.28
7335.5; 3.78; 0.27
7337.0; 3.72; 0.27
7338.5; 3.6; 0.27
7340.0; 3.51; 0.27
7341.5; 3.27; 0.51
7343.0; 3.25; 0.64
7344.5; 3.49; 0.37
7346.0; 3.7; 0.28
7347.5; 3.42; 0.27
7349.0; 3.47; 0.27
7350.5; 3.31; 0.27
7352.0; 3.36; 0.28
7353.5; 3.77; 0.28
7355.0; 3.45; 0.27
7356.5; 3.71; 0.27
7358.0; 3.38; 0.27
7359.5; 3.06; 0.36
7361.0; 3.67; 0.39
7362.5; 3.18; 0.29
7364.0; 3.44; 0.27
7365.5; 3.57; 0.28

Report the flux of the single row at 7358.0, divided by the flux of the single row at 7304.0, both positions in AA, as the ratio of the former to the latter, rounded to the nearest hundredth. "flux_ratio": 1.15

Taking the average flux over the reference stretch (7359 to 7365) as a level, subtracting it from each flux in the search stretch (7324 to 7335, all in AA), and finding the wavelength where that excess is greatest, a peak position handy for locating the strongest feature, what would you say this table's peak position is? 7332.5 AA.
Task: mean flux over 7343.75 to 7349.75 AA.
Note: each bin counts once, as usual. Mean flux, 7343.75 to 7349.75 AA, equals 3.5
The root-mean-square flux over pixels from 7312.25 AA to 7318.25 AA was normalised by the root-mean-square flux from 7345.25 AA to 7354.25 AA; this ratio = 1.00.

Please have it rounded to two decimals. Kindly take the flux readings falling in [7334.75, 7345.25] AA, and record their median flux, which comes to 3.51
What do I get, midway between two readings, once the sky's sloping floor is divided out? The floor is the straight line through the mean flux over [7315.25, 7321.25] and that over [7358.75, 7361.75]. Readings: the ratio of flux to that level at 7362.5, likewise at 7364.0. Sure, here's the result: 0.993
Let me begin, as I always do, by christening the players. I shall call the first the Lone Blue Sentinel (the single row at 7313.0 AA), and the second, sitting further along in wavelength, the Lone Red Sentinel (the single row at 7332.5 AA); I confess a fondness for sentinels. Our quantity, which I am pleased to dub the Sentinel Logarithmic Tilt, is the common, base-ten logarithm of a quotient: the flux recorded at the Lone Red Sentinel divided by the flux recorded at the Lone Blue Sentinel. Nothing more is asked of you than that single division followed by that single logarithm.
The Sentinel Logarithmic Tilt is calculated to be 0.14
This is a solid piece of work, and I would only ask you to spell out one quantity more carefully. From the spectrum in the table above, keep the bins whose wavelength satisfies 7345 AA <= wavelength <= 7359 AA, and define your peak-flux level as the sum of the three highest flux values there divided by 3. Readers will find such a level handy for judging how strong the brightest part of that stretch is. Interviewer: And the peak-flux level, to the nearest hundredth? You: 3.73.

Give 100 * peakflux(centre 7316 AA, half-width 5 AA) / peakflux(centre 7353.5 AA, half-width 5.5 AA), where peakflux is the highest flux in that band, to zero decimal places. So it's 116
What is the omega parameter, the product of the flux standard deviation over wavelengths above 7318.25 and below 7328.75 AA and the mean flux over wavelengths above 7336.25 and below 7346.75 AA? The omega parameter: 1.1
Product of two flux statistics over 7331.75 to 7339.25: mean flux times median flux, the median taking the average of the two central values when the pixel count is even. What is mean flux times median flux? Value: 13.6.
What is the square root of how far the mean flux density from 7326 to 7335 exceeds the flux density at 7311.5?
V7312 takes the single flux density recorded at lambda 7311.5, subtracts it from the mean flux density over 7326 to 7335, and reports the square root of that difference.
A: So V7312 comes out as 0.67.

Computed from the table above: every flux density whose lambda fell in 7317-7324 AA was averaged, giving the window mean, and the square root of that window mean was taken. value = 1.97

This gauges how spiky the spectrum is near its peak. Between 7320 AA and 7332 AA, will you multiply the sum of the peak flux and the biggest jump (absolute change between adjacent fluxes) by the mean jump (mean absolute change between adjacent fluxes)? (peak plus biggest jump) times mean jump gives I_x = 1.49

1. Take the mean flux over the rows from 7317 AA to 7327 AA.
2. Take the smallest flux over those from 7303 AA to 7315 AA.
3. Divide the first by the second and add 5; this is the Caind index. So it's 6.34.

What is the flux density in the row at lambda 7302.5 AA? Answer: 3.1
